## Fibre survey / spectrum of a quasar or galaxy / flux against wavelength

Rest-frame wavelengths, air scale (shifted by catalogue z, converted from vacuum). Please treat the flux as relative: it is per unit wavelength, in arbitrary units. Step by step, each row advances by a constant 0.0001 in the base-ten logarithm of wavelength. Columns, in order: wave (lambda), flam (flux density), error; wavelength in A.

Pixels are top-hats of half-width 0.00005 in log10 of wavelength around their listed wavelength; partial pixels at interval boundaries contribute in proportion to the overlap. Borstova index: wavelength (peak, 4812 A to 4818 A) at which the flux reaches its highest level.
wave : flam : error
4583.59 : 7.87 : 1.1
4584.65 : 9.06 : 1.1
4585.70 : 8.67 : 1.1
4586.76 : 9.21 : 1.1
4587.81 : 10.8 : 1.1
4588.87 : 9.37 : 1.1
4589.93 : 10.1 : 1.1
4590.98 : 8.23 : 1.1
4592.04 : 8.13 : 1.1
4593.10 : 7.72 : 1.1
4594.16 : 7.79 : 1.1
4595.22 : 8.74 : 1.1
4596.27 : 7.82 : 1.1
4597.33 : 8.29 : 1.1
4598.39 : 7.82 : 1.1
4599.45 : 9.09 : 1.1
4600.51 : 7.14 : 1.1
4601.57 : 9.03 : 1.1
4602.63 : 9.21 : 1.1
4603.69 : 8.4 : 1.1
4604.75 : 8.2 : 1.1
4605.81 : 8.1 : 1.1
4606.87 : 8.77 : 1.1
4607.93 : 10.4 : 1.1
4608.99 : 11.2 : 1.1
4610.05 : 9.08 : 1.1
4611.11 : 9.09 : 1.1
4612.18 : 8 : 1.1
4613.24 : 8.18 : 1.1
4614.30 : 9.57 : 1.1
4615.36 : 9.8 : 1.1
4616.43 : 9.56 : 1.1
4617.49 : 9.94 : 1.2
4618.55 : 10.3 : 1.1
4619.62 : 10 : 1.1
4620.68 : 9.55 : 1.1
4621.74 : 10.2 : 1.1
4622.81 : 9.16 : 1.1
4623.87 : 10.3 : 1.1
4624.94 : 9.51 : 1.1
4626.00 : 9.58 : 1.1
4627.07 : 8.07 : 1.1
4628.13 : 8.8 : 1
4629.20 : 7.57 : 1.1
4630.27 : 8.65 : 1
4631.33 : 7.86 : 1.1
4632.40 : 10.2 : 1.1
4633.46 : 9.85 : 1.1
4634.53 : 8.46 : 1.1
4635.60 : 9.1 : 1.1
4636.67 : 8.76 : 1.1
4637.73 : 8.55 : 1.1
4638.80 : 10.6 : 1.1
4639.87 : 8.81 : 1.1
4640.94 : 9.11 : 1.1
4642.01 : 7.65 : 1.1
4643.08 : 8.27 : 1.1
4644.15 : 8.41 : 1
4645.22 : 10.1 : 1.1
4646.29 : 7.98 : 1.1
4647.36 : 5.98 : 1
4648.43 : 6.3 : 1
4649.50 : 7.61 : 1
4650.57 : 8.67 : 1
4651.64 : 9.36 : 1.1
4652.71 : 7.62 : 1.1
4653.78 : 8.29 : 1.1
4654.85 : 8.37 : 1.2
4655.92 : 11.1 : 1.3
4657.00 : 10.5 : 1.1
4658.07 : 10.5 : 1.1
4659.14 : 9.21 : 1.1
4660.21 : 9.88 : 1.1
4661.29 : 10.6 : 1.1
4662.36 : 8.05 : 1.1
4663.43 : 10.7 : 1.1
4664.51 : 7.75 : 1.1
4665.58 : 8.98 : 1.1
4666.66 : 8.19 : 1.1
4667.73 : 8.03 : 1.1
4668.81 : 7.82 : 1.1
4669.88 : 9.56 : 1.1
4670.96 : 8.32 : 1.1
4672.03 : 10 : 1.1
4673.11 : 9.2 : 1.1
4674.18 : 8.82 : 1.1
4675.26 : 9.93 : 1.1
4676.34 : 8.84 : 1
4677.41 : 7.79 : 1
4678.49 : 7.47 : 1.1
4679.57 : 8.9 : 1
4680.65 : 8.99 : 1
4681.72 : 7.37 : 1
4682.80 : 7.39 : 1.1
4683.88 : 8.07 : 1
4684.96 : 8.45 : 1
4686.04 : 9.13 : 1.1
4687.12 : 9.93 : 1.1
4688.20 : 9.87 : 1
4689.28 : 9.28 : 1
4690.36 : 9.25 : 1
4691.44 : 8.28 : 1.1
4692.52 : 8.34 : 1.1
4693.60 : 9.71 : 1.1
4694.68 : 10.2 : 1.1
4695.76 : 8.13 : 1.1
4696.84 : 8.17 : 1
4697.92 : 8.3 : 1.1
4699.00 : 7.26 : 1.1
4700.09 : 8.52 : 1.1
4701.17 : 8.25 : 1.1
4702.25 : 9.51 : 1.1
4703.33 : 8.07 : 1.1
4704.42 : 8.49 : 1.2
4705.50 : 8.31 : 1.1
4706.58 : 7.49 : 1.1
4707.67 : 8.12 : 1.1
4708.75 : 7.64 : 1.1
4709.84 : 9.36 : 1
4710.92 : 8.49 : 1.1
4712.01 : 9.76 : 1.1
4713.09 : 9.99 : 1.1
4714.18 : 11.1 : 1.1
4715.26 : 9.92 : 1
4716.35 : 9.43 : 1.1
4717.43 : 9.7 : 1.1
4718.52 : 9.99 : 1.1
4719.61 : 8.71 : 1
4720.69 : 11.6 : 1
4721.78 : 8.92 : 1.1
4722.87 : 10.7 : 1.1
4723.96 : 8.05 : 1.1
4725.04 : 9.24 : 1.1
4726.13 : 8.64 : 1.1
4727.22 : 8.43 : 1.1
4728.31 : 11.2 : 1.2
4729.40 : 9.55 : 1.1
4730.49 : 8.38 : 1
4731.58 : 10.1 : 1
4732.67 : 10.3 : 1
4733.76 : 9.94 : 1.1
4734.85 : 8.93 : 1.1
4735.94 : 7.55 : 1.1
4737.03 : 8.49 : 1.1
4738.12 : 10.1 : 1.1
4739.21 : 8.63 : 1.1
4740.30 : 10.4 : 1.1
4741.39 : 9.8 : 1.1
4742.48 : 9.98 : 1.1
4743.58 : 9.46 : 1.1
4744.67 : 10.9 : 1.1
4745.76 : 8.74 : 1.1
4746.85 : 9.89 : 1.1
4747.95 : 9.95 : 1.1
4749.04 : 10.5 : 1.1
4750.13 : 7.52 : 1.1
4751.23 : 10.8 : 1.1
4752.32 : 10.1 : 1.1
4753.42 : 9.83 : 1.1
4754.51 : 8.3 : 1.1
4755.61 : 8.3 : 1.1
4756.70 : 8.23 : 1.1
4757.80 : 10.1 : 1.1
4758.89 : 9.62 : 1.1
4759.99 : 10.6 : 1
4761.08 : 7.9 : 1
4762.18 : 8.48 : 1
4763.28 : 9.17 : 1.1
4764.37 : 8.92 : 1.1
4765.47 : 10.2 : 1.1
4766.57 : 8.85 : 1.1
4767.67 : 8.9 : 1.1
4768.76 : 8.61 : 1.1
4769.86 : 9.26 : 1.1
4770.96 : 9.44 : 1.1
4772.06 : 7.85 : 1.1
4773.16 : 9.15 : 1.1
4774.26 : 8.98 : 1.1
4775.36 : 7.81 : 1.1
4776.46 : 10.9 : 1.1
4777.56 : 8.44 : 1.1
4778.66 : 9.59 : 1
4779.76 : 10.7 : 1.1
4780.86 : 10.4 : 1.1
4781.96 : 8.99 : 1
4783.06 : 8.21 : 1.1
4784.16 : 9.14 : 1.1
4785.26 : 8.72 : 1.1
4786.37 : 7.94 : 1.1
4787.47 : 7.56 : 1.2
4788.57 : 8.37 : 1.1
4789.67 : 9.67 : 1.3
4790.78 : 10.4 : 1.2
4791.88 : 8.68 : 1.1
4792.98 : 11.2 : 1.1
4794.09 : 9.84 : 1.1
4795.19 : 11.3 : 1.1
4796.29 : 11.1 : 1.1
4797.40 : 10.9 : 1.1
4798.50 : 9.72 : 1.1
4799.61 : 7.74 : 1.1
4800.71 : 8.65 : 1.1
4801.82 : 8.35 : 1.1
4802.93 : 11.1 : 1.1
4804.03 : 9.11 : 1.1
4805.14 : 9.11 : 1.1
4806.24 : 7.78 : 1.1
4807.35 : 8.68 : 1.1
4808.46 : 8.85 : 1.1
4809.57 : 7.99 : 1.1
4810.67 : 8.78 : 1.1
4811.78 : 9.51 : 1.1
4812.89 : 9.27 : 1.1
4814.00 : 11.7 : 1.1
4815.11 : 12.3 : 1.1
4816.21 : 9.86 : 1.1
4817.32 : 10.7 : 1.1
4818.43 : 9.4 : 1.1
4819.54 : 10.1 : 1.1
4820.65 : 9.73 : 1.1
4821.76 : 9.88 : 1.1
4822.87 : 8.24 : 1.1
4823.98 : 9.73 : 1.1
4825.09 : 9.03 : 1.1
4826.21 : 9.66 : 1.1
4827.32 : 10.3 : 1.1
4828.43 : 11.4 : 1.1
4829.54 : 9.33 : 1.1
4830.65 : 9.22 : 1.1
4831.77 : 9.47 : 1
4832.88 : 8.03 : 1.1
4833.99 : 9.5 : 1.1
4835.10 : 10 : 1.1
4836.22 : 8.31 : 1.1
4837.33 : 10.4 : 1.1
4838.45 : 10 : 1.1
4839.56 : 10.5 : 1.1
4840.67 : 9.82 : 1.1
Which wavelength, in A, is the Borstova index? 4815.11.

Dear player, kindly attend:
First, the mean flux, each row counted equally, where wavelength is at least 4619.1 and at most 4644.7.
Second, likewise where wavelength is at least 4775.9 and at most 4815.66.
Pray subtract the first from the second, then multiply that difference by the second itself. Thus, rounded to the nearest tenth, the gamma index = 4.0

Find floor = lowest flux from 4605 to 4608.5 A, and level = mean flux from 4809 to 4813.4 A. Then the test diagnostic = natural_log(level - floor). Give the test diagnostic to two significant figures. -0.24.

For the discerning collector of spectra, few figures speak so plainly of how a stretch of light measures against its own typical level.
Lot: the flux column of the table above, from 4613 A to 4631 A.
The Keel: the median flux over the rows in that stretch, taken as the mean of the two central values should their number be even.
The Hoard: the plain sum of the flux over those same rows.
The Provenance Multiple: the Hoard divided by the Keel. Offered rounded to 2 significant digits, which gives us 17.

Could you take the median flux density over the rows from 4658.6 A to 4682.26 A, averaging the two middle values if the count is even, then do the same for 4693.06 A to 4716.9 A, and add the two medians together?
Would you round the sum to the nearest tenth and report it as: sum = 17.4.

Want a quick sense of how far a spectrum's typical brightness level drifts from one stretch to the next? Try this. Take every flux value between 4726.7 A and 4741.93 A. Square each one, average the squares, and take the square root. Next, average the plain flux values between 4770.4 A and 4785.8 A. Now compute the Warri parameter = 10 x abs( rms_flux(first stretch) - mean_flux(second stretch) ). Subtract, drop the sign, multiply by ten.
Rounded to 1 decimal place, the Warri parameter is 3.0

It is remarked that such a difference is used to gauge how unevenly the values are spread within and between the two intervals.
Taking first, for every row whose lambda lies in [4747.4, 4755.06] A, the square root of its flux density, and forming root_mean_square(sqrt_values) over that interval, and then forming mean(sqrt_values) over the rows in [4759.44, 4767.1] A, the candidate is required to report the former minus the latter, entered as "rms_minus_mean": 0.07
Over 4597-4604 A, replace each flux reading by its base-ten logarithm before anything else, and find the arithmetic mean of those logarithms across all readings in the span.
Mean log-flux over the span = 0.924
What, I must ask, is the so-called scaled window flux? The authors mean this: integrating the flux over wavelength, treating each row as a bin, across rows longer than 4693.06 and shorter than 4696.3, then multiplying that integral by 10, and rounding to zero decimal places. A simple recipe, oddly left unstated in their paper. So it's 303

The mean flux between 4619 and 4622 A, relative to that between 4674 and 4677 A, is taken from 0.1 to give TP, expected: -0.98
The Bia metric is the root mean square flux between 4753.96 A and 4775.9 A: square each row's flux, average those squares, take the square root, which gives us 8.97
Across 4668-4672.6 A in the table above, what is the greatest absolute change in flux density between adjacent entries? 1.74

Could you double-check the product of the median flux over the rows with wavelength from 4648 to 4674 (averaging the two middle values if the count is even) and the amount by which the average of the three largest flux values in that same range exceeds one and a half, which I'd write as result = 82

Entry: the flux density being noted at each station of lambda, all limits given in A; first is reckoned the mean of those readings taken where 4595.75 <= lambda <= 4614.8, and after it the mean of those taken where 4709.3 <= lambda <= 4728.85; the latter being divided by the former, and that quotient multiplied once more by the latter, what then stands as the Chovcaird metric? 10.6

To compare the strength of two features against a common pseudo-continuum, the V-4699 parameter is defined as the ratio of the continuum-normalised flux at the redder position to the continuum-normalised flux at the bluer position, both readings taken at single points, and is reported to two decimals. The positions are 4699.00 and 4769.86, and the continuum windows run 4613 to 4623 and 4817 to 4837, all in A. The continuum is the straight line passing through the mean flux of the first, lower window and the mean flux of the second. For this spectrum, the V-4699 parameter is 1.28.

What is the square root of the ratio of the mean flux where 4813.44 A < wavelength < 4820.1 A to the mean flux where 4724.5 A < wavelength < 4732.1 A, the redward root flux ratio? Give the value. 1.07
